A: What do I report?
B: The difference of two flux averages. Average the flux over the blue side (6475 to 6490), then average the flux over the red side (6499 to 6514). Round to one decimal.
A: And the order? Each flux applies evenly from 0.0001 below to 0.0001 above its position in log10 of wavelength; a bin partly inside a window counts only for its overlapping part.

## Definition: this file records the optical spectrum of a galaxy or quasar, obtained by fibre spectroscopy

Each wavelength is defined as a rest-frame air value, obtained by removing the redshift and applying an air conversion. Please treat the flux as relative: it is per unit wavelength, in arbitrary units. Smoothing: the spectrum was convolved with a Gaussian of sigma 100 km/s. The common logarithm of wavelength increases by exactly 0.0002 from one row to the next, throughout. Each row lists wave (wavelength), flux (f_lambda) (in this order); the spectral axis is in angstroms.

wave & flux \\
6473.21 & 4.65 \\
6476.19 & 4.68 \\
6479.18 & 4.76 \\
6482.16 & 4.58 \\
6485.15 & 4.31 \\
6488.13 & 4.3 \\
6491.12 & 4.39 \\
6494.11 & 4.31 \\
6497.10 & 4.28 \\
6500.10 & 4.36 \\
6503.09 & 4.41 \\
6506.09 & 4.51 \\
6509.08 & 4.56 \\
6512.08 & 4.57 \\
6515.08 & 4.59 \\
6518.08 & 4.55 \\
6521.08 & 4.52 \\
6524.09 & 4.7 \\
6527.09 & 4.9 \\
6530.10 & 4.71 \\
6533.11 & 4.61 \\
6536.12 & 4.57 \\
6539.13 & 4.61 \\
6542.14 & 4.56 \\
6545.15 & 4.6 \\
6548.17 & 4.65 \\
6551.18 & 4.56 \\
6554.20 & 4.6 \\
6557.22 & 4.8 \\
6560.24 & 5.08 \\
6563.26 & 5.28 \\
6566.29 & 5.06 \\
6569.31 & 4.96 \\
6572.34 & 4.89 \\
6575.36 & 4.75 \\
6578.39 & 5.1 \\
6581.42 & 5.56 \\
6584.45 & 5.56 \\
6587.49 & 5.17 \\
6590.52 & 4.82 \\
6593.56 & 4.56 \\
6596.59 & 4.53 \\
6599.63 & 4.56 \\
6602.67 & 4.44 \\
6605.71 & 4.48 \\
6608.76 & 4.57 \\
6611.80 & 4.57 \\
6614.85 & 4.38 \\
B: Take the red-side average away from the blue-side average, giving 0.0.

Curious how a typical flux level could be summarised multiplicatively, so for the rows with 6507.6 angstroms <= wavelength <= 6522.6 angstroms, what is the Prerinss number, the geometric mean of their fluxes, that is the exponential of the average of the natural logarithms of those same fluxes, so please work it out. 4.56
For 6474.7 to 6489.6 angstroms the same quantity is 4.52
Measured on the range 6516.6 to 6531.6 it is 4.67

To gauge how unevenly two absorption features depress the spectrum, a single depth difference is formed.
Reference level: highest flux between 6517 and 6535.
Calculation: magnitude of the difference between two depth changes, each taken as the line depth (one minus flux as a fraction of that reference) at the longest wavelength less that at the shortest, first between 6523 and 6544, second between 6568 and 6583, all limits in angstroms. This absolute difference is 0.151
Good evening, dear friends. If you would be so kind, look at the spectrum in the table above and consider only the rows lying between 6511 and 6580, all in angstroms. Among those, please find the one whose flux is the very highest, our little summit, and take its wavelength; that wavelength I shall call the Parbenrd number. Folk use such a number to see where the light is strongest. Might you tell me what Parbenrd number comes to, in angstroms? 6563.26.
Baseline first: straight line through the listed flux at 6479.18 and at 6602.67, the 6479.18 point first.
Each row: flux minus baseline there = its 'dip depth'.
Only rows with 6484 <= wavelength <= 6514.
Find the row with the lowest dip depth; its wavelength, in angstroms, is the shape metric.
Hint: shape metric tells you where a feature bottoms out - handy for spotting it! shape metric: 6488.13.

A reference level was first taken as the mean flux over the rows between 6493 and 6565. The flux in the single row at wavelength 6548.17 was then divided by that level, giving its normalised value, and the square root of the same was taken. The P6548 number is 1.00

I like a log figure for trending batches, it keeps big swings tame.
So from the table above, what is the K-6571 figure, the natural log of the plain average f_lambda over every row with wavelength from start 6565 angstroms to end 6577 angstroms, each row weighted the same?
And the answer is 1.59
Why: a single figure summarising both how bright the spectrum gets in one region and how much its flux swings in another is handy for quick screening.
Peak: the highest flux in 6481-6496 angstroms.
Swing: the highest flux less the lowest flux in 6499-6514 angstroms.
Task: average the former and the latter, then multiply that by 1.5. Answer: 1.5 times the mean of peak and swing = 3.59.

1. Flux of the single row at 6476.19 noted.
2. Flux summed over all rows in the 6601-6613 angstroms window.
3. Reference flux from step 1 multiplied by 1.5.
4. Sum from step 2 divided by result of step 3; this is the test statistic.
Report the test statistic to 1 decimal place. 2.6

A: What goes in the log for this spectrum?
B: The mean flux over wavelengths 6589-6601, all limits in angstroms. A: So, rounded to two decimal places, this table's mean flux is 4.62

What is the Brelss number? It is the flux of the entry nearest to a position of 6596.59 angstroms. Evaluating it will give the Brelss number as 4.53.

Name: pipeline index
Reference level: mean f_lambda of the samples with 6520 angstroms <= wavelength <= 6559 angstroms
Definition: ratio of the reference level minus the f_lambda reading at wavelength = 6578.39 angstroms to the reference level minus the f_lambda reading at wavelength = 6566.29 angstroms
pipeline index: 1.1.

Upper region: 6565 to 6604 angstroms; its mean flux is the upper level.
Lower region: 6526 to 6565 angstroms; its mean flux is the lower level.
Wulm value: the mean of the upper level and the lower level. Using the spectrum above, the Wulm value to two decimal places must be 4.83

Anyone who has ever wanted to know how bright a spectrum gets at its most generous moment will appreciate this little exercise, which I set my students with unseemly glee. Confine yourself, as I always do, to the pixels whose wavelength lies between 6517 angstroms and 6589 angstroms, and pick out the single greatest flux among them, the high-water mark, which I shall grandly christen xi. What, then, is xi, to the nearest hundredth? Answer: 5.56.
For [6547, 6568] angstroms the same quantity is 5.28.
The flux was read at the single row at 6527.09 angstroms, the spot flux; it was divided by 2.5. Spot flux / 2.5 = 1.96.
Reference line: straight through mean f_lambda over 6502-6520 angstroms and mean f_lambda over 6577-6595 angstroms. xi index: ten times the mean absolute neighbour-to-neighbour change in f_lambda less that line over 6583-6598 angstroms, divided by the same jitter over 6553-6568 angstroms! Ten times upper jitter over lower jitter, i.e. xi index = 13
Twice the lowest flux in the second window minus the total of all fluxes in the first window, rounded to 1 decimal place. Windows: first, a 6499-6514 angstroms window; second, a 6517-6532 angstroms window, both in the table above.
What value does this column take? -13.4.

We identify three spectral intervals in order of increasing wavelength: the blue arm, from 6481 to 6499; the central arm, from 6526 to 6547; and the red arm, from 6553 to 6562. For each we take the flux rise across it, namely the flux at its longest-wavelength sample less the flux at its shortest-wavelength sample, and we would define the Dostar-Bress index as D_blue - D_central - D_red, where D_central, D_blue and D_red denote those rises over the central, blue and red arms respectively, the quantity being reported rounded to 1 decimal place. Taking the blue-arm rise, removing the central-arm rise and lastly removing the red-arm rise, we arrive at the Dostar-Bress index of -0.5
